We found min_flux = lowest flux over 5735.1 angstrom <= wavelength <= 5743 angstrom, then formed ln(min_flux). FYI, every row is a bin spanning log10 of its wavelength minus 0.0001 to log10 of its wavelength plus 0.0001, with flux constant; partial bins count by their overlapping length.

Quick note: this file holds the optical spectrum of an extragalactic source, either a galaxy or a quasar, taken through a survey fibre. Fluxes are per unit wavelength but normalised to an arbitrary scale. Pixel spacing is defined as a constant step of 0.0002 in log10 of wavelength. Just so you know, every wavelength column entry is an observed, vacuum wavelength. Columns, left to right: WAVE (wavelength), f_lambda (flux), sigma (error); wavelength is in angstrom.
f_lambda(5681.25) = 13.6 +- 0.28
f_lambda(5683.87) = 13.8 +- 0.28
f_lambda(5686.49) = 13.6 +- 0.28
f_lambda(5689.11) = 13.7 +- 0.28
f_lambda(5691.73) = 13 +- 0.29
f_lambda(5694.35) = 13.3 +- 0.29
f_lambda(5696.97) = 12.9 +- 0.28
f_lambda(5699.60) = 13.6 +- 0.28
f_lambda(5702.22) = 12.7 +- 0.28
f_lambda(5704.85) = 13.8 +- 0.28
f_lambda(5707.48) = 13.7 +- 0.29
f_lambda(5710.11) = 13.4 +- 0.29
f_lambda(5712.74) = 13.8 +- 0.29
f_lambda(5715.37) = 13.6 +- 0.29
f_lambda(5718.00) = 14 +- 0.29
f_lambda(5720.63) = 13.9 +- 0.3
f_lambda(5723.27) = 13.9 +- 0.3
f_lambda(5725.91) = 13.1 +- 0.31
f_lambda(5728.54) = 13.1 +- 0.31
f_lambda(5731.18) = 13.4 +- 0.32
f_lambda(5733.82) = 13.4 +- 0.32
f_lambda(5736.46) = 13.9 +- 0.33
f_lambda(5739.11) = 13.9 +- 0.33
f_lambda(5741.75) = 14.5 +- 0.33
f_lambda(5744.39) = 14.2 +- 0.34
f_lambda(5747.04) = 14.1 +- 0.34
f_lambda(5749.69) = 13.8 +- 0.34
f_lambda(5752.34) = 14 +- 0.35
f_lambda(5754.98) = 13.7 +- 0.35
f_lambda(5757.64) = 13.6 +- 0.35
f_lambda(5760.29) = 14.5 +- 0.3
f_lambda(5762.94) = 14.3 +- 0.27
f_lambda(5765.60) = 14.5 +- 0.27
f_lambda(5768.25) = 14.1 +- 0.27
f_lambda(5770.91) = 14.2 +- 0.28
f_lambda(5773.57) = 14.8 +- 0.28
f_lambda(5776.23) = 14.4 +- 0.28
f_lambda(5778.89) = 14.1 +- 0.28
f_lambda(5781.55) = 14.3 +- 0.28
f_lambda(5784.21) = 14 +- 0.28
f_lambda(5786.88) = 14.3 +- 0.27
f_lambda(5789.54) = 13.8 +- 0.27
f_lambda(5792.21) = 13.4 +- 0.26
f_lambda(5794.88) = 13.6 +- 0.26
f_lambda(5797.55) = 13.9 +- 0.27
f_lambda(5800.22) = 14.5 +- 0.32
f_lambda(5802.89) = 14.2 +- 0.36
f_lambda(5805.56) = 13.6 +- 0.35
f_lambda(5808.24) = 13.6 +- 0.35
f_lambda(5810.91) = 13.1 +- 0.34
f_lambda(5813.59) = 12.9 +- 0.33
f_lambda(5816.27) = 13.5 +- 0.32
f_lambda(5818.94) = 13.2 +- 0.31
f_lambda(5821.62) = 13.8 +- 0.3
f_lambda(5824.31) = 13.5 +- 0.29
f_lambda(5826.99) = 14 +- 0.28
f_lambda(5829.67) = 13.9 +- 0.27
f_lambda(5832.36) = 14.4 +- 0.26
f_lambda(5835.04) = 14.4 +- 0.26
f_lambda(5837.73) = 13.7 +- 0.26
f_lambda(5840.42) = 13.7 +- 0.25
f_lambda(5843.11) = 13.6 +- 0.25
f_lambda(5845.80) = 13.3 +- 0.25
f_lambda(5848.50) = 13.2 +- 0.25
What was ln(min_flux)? 2.632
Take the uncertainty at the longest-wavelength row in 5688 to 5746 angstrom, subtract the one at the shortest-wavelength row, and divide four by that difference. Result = 67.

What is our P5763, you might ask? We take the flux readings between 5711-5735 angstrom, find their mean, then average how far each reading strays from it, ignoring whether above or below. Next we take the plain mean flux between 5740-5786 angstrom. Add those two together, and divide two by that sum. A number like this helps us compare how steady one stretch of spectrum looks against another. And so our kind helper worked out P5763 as 0.138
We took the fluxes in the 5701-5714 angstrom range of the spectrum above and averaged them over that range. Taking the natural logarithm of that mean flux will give 2.60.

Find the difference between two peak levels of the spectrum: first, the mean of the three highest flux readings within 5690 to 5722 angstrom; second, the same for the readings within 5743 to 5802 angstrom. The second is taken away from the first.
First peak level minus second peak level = -0.70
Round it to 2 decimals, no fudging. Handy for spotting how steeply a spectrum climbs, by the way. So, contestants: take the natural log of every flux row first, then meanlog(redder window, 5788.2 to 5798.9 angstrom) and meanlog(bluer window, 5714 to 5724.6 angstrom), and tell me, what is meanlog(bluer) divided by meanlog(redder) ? 1.00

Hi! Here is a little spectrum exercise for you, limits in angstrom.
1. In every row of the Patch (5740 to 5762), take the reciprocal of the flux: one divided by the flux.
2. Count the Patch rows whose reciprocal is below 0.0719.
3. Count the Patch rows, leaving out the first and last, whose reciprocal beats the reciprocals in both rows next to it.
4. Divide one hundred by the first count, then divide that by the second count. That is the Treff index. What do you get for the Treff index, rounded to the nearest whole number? 10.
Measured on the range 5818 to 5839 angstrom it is 17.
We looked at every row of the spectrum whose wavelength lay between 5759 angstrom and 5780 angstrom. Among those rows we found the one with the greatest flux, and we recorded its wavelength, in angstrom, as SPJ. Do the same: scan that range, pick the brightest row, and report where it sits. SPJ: 5773.57 angstrom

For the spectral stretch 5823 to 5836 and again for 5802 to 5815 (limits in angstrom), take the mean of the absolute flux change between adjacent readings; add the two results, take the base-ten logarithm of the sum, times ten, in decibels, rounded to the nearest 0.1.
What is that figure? -2.2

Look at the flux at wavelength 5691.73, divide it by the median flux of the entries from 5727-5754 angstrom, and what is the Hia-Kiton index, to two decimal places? 0.94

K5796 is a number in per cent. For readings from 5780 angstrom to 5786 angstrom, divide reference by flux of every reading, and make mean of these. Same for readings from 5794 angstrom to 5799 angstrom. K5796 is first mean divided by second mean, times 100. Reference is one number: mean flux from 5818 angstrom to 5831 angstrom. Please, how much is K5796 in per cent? 97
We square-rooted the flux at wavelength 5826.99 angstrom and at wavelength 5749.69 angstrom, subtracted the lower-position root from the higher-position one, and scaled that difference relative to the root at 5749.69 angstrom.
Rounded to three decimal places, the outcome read 0.007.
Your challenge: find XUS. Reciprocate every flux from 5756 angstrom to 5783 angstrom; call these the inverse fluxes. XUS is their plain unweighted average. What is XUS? 0.0701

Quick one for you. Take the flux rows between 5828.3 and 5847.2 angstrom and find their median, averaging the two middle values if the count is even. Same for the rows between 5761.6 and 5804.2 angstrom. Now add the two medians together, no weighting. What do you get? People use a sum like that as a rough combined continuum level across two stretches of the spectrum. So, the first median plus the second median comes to 27.9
